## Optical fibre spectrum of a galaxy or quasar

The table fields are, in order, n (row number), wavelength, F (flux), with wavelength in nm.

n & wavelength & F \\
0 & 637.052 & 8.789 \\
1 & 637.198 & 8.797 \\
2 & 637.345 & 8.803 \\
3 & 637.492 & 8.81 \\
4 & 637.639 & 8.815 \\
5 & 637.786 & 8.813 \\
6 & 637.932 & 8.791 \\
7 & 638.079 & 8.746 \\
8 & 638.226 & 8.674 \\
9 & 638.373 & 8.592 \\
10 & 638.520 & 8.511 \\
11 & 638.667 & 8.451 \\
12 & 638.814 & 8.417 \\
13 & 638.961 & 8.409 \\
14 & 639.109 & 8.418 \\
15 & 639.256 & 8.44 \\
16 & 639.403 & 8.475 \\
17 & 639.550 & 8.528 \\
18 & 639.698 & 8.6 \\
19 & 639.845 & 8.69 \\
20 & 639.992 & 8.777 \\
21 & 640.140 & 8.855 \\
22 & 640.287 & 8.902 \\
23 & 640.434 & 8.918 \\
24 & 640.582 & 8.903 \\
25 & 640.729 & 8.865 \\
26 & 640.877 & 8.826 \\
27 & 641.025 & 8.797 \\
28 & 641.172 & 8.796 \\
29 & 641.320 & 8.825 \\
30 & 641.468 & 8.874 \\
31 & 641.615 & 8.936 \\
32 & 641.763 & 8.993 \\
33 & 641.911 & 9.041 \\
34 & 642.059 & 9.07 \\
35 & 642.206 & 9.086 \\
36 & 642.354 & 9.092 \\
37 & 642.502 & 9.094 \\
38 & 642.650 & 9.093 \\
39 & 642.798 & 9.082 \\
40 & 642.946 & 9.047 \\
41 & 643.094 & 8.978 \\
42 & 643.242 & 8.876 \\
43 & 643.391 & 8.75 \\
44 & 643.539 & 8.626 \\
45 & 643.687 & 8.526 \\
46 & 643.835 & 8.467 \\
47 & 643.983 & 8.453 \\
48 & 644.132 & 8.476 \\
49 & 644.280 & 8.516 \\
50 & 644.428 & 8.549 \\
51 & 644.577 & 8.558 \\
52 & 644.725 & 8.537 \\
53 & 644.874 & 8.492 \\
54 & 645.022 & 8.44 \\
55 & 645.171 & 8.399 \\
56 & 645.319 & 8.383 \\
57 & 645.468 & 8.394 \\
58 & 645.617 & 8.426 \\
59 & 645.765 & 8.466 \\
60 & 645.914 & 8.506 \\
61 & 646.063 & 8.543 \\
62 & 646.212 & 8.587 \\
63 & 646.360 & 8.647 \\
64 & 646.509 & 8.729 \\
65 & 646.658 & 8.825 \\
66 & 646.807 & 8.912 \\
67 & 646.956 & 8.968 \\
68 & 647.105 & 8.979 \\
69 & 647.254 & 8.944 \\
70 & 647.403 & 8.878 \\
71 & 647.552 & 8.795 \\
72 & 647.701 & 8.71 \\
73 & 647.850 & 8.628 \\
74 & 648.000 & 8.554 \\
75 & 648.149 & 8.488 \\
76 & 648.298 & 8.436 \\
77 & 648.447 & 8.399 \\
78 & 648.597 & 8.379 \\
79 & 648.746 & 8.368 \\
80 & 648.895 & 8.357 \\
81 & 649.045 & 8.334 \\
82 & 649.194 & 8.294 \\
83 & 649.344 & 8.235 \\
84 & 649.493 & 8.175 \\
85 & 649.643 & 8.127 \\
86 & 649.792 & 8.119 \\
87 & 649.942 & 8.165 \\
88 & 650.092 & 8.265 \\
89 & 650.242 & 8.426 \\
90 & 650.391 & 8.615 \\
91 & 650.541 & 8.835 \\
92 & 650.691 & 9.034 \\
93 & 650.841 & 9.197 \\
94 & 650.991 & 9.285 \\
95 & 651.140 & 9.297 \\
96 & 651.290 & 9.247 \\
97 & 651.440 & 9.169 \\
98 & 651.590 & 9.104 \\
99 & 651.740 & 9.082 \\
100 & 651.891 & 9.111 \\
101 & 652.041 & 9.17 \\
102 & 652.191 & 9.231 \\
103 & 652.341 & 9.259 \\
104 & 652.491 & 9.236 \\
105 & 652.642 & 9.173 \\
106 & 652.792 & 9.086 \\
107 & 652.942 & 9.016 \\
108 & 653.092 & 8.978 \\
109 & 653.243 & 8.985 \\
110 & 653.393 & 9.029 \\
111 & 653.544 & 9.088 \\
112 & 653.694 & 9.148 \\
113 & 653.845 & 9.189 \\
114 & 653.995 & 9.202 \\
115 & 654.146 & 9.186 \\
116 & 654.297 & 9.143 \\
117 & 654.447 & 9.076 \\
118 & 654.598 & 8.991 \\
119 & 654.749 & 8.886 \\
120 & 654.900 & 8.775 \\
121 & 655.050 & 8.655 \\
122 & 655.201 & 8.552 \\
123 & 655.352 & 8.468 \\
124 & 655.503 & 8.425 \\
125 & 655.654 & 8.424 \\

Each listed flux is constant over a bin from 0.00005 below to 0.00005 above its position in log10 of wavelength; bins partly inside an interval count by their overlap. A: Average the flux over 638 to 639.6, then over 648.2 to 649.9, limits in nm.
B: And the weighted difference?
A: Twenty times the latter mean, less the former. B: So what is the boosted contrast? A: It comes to 157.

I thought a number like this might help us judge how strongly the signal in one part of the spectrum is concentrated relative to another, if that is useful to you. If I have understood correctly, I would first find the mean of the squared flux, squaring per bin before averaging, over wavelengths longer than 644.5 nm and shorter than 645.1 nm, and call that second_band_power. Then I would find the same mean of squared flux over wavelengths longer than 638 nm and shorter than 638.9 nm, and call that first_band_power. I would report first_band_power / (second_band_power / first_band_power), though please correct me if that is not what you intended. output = 74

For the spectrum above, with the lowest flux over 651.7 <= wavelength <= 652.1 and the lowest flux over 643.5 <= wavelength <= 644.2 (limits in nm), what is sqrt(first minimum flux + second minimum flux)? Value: 4.19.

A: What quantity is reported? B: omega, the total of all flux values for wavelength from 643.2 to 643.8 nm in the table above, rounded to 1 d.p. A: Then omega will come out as 34.8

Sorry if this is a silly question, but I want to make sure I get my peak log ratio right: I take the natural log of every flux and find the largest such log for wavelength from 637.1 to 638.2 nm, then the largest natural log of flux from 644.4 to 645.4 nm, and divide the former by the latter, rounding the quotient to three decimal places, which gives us 1.014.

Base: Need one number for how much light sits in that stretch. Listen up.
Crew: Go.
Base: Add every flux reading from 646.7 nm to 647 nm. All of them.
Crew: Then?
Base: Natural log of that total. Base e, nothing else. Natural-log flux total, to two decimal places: 2.88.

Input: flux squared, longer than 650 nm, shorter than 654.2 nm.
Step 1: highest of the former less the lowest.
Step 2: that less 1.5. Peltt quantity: 17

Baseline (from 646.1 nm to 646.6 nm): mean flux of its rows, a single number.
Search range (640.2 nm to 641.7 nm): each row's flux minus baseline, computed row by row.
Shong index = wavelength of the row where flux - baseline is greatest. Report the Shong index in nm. 641.615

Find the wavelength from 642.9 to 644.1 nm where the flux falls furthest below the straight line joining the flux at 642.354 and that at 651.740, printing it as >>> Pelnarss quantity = 643.983 nm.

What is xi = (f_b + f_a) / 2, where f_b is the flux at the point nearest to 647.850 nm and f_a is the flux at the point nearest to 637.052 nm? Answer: 8.71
